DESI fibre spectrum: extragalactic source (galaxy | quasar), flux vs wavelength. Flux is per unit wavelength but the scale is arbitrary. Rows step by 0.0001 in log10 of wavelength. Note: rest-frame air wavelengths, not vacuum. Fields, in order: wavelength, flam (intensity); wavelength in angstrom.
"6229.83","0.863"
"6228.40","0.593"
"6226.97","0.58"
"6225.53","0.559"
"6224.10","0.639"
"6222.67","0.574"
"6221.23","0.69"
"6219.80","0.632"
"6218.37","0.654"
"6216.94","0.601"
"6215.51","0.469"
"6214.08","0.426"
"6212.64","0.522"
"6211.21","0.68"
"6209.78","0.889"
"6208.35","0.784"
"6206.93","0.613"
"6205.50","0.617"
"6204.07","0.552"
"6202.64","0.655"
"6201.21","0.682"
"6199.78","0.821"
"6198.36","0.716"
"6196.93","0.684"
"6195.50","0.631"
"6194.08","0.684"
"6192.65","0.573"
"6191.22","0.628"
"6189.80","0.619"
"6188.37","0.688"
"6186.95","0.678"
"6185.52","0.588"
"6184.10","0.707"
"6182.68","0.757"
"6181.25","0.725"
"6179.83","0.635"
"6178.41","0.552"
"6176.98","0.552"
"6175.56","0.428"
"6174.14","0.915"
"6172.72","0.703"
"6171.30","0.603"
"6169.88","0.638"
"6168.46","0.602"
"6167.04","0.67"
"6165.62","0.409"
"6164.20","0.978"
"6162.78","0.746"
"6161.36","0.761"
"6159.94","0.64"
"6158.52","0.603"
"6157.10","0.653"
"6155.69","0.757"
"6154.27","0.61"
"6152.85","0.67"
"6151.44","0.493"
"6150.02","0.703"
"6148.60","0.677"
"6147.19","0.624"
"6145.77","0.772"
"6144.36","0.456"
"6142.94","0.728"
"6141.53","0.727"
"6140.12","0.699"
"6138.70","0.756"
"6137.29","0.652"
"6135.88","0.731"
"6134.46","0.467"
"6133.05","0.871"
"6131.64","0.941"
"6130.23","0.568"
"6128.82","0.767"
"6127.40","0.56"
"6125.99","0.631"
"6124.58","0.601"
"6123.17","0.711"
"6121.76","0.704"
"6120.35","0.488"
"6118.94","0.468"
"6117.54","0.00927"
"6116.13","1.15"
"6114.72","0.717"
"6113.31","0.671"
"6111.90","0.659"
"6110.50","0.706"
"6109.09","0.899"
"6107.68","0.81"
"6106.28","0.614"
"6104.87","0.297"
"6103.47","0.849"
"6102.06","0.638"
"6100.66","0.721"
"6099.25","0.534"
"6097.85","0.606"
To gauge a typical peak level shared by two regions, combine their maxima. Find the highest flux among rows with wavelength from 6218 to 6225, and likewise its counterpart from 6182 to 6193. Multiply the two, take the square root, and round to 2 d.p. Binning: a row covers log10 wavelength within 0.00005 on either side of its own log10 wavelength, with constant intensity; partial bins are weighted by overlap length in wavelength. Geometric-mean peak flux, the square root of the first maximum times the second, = 0.72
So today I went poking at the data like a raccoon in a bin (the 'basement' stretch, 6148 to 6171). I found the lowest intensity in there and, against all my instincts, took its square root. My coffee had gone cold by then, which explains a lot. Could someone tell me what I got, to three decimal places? 0.640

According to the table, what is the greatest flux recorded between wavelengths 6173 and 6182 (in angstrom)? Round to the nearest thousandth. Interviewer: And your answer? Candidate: 0.915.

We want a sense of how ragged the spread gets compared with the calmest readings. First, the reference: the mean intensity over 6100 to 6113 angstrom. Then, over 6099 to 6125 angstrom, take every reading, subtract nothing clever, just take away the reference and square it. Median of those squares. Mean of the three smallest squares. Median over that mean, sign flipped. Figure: -26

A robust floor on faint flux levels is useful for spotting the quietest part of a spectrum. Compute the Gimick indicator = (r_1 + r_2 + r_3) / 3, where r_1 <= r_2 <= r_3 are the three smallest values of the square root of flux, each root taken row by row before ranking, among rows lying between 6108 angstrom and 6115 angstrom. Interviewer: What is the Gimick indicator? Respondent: 0.824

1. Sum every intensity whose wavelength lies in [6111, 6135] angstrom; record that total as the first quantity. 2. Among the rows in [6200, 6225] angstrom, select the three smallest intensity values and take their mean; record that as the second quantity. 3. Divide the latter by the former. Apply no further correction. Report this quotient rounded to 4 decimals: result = 0.0430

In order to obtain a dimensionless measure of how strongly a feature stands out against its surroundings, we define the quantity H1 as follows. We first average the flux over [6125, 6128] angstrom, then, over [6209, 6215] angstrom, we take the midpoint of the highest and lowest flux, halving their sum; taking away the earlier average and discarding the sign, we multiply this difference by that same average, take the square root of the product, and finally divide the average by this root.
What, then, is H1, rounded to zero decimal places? 3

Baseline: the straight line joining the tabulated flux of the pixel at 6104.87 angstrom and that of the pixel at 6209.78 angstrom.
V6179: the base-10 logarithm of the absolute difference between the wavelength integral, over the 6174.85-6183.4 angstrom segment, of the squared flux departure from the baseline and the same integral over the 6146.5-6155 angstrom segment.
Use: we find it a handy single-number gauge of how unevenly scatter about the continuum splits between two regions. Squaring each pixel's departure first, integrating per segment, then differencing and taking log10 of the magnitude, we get -1.04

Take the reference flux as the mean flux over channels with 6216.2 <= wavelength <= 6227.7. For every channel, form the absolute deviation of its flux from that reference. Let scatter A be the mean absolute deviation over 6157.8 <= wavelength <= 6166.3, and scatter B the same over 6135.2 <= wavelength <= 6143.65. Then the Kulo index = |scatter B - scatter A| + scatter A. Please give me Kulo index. 0.19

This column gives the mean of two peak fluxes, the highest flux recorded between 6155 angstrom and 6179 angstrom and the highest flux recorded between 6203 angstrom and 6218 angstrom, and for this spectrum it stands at 0.93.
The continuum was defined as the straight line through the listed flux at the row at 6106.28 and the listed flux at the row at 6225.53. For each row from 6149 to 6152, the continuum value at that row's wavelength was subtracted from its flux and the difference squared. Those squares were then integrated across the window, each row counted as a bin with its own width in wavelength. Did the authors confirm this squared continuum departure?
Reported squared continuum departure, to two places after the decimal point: 0.03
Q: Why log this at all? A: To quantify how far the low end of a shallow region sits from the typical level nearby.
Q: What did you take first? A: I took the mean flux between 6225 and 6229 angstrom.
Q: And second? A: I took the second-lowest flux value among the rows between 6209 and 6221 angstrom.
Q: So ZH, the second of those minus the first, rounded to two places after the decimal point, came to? -0.11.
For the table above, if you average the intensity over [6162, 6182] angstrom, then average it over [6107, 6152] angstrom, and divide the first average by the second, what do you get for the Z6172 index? 0.98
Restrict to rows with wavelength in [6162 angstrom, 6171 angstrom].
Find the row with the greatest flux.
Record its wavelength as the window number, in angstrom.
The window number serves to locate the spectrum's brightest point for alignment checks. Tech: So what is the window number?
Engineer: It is 6164.20 angstrom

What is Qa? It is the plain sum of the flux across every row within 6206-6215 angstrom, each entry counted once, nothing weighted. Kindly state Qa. 3.91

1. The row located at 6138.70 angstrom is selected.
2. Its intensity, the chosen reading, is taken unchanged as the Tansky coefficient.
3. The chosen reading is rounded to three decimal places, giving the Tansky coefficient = 0.756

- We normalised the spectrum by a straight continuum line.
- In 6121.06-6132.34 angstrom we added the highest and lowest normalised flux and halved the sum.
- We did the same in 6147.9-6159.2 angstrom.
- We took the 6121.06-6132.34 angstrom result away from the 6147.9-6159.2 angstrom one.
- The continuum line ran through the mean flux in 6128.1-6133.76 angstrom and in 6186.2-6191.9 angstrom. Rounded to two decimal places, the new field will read -0.10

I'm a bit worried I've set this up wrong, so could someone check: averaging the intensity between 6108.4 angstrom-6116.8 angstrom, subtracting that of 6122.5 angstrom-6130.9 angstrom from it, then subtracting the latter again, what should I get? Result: -0.48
